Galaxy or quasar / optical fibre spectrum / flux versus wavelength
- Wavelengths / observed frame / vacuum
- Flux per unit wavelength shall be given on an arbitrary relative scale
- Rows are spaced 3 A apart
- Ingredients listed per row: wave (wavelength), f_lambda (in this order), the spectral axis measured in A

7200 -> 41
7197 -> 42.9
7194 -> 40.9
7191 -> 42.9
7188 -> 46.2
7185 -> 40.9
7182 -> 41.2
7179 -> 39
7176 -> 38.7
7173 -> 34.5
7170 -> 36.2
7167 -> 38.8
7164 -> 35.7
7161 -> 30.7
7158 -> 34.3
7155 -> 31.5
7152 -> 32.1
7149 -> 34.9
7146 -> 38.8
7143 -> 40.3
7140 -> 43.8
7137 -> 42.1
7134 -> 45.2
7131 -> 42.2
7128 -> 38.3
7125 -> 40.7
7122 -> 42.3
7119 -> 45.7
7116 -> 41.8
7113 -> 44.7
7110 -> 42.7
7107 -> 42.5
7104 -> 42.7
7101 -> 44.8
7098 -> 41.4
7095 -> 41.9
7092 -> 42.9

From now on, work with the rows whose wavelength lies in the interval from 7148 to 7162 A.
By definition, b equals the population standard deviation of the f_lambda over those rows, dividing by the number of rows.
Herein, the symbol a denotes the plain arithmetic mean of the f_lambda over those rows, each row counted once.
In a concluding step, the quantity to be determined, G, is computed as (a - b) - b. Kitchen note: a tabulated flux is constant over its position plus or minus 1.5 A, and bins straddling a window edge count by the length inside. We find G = 29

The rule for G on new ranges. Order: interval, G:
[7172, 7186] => 34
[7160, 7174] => 30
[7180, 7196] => 38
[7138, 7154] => 30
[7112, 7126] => 39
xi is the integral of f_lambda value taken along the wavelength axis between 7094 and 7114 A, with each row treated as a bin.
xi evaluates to 859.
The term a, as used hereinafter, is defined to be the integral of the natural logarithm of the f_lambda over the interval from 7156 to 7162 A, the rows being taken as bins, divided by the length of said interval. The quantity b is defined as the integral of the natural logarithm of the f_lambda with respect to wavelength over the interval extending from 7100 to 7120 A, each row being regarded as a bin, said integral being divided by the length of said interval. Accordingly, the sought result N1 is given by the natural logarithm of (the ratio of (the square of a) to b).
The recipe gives 1.17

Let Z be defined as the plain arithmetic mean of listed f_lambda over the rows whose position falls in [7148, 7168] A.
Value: 34.0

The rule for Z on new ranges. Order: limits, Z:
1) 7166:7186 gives 38.5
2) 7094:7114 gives 43.0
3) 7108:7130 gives 42.3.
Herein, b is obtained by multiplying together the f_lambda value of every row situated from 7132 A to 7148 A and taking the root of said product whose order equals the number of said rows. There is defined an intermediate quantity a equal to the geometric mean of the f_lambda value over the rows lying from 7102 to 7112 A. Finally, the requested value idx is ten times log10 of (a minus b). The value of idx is -2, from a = 42.6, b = 42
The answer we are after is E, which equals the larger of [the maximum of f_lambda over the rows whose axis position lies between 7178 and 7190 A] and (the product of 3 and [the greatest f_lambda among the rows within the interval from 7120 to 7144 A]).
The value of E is 136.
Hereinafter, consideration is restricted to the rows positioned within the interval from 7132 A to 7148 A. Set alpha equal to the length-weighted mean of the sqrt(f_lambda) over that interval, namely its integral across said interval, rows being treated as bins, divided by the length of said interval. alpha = 6.46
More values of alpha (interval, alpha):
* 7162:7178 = 6.05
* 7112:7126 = 6.56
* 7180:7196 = 6.50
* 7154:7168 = 5.84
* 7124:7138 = 6.46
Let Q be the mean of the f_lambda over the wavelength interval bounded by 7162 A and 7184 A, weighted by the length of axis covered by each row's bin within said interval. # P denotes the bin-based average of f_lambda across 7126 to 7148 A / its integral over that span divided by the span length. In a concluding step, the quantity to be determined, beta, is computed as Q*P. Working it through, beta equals 1557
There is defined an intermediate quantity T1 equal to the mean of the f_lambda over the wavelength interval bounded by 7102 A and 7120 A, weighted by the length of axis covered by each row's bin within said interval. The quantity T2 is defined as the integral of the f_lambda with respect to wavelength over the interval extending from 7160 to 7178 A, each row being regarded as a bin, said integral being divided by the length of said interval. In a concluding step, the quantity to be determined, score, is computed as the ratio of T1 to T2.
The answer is 1.20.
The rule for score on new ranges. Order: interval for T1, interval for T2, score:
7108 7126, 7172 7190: 1.07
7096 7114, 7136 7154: 1.12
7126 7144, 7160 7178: 1.17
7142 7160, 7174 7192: 0.85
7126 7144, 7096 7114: 0.98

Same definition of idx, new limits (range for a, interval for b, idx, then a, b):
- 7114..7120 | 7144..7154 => 9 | 43.7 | 35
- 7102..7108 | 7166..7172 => 7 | 42.6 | 37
